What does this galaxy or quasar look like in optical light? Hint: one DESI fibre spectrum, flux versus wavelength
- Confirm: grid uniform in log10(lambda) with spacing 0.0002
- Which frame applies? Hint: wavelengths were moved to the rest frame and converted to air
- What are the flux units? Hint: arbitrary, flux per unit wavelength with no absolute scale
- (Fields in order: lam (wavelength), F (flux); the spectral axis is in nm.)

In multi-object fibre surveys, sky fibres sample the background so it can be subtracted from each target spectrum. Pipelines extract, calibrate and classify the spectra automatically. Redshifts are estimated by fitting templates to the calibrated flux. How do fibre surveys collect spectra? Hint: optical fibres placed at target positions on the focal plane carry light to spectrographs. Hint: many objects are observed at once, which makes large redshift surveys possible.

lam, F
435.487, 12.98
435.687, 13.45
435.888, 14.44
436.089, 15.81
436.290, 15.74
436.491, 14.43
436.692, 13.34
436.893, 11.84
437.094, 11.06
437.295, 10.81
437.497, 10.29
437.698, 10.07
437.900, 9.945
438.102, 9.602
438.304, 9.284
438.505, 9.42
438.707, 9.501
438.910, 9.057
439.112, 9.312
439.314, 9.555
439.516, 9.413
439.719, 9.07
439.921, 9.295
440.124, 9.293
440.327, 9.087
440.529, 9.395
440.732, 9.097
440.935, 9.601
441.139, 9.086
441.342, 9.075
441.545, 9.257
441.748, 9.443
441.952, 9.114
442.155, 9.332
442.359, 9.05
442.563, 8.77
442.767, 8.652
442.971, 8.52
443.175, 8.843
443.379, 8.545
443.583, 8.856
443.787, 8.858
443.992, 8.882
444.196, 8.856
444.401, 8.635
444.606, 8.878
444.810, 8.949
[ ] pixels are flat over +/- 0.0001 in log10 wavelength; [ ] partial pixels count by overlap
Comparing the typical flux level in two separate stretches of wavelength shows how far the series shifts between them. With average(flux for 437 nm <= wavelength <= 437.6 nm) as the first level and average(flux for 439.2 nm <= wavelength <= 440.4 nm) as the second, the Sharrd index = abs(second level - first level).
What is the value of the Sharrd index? 1.43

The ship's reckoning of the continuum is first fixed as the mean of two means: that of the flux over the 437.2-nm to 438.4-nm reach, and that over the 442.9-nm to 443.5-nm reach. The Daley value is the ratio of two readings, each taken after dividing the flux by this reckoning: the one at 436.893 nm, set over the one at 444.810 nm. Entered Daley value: 1.3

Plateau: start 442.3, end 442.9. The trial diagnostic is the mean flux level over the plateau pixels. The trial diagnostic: 8.8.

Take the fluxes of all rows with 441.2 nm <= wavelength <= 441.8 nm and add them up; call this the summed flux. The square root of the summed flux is 5.27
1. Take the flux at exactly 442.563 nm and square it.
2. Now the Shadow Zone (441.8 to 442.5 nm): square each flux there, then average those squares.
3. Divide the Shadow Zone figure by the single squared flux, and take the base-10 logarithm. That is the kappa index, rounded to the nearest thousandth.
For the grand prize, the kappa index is 0.038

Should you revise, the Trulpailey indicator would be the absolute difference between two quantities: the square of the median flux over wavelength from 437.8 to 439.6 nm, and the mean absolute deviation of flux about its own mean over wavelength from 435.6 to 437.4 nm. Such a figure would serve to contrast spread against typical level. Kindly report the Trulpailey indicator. 87.2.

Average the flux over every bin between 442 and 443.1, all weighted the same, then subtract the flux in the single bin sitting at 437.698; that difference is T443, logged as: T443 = -1.2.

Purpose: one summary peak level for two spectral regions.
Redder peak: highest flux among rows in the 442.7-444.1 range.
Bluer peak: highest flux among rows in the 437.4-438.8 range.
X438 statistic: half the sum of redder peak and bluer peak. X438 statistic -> 9.6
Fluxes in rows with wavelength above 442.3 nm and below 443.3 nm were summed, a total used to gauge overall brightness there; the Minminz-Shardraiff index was 43.8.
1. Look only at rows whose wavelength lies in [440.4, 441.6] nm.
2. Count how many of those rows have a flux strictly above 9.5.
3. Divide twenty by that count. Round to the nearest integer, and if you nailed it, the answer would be 20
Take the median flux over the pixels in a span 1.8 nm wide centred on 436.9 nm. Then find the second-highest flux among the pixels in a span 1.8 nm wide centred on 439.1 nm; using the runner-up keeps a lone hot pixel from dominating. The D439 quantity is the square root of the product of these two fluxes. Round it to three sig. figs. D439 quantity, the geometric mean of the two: 10.6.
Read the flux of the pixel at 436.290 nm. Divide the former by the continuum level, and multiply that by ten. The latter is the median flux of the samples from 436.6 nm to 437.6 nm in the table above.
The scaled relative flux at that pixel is 14.2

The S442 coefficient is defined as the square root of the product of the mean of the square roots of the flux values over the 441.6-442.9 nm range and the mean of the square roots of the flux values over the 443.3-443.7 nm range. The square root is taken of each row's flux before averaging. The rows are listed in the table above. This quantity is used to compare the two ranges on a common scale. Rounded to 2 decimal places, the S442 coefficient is 2.98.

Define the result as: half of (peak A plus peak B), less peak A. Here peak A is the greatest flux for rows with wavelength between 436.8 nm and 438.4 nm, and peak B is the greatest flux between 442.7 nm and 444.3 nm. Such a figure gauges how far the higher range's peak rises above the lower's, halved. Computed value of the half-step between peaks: -1.5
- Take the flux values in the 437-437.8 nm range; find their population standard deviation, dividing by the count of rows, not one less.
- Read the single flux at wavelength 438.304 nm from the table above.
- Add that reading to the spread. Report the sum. 9.7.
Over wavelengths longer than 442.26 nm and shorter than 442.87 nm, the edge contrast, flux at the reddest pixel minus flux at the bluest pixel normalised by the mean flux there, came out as -0.045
